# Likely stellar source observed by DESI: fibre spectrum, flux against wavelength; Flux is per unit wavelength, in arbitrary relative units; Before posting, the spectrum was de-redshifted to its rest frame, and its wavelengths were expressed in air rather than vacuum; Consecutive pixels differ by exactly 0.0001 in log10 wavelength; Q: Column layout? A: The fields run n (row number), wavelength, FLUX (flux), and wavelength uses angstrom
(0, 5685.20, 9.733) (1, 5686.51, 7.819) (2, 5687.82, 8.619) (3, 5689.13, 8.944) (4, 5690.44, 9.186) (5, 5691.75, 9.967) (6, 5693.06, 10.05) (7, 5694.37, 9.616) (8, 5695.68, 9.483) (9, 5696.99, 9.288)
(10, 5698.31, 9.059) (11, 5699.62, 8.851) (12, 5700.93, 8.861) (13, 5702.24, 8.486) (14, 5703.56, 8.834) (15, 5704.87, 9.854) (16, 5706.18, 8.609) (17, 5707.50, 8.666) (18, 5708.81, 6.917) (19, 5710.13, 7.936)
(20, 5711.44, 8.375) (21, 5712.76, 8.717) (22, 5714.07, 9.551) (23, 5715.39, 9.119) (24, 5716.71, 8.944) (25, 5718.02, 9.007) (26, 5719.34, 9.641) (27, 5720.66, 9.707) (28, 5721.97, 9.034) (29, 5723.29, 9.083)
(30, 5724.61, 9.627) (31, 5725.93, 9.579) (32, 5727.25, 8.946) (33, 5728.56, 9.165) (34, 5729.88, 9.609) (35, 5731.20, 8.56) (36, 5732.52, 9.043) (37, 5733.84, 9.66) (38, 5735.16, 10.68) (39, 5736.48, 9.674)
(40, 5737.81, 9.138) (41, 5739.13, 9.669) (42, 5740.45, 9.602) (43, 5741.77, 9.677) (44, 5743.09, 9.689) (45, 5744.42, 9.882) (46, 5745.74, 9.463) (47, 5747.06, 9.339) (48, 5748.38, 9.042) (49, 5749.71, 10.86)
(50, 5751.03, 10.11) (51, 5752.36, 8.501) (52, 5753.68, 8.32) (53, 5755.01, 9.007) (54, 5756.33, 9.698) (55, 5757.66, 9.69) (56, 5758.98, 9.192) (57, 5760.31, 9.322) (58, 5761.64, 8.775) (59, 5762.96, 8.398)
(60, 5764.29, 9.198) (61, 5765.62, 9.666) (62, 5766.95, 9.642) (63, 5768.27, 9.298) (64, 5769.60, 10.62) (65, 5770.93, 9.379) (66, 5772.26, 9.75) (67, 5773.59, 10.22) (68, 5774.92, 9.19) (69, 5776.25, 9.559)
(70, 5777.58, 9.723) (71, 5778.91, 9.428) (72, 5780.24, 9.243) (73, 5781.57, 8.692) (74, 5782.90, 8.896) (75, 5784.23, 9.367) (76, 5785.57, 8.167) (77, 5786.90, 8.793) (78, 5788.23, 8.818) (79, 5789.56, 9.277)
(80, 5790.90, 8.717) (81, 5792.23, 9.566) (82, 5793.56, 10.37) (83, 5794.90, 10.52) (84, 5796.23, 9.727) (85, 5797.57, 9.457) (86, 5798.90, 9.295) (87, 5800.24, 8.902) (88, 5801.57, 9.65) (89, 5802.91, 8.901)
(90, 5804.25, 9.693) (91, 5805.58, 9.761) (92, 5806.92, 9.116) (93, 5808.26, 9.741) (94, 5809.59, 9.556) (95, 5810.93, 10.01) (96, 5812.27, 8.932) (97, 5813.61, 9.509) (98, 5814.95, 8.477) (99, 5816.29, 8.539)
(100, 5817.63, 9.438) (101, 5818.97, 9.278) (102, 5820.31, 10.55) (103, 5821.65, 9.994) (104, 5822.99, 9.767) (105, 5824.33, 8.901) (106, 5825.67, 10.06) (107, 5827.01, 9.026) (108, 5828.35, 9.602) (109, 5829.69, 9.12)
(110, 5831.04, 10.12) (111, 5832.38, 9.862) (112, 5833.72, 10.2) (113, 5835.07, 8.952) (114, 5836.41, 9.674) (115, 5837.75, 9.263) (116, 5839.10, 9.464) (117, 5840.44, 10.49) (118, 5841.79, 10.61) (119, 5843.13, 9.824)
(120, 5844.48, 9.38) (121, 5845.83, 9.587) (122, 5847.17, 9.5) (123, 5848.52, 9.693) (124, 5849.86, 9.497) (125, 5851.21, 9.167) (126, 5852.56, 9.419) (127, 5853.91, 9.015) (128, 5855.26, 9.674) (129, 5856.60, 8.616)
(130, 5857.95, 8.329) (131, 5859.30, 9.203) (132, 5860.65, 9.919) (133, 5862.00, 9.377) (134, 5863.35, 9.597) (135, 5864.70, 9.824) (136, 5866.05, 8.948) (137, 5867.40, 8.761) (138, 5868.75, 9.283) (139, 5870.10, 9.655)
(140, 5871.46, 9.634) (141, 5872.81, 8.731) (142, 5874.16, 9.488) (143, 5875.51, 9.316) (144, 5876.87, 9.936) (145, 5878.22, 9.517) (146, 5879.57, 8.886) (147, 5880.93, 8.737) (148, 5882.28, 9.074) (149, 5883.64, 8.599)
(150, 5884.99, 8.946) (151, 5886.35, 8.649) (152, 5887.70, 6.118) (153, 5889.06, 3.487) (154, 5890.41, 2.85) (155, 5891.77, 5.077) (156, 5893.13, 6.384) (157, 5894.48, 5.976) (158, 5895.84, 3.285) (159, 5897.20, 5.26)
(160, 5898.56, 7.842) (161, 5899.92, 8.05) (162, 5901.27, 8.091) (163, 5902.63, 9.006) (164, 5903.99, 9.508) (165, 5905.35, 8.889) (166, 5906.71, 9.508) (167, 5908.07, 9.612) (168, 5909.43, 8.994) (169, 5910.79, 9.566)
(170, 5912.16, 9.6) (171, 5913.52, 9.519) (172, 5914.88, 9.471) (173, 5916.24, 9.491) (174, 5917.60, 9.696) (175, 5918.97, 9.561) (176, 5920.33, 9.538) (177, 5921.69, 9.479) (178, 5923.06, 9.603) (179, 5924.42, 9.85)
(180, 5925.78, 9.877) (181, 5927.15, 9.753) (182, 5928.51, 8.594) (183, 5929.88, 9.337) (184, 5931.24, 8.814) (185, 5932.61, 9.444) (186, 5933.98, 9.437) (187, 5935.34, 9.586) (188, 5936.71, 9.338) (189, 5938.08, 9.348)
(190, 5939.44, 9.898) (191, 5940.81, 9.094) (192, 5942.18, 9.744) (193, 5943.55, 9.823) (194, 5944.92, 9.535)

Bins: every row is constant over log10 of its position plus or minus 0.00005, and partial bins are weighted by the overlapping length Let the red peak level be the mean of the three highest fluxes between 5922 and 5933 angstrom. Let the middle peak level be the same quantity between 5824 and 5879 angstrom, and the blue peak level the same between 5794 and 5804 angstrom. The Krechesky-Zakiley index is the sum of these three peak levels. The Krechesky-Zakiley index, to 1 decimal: 30.2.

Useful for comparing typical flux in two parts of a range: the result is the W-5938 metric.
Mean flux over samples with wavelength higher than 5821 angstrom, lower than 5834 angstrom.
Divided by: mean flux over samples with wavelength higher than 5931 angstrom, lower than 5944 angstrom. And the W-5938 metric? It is 1.02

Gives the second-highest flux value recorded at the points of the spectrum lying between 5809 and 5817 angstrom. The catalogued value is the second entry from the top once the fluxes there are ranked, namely 9.556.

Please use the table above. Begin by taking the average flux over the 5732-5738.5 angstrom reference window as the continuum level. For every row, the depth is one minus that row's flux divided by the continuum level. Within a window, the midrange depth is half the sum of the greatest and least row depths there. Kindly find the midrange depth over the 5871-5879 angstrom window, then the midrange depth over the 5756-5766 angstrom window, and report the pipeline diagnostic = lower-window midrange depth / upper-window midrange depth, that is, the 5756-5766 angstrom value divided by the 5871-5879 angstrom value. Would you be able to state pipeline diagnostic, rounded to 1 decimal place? 1.9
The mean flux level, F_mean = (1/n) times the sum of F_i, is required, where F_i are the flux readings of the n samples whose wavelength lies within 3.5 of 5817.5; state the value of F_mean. 9.3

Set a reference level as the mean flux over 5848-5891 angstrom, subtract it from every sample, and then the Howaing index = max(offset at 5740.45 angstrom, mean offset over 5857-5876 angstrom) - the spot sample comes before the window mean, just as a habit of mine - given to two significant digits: 0.85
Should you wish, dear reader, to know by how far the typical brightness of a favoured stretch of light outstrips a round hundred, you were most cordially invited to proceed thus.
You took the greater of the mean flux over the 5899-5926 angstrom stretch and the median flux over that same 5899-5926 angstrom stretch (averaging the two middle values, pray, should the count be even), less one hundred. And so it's -90.5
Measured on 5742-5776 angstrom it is -90.5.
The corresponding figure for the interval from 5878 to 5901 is -92.2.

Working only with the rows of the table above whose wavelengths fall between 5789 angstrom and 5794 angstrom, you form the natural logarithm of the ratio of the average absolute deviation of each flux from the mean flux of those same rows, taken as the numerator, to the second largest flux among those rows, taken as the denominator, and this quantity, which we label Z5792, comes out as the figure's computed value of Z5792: -3.0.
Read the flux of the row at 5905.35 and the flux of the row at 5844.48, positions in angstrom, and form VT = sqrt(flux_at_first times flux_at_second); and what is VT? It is 9.1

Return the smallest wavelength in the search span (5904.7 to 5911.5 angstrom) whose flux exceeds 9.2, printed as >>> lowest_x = 5906.71 angstrom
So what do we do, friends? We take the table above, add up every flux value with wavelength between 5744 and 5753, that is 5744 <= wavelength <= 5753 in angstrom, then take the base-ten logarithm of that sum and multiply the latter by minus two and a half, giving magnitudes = -4.57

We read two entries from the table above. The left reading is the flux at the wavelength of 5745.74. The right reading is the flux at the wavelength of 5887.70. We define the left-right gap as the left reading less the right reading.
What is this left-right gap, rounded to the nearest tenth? 3.3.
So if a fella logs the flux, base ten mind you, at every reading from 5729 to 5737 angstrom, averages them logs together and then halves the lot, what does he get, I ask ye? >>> 0.489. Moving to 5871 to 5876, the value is 0.484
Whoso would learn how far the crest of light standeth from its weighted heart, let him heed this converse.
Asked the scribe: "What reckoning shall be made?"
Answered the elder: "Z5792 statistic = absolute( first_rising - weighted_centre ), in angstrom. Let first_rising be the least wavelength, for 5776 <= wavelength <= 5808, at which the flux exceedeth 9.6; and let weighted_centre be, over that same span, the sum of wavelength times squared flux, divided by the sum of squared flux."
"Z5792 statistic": 14.2 angstrom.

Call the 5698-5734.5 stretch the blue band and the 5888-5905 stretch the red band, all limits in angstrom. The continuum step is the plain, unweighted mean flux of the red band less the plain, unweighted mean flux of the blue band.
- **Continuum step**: -2.7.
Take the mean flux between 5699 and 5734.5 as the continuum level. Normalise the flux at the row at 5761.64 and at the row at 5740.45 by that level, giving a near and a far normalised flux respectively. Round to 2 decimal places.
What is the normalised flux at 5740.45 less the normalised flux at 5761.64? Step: 0.09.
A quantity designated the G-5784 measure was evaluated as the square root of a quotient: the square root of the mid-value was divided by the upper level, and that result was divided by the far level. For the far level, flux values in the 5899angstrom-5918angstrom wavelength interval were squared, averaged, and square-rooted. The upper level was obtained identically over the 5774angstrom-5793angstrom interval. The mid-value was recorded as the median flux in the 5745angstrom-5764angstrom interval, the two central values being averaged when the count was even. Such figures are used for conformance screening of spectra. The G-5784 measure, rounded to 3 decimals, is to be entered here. 0.190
